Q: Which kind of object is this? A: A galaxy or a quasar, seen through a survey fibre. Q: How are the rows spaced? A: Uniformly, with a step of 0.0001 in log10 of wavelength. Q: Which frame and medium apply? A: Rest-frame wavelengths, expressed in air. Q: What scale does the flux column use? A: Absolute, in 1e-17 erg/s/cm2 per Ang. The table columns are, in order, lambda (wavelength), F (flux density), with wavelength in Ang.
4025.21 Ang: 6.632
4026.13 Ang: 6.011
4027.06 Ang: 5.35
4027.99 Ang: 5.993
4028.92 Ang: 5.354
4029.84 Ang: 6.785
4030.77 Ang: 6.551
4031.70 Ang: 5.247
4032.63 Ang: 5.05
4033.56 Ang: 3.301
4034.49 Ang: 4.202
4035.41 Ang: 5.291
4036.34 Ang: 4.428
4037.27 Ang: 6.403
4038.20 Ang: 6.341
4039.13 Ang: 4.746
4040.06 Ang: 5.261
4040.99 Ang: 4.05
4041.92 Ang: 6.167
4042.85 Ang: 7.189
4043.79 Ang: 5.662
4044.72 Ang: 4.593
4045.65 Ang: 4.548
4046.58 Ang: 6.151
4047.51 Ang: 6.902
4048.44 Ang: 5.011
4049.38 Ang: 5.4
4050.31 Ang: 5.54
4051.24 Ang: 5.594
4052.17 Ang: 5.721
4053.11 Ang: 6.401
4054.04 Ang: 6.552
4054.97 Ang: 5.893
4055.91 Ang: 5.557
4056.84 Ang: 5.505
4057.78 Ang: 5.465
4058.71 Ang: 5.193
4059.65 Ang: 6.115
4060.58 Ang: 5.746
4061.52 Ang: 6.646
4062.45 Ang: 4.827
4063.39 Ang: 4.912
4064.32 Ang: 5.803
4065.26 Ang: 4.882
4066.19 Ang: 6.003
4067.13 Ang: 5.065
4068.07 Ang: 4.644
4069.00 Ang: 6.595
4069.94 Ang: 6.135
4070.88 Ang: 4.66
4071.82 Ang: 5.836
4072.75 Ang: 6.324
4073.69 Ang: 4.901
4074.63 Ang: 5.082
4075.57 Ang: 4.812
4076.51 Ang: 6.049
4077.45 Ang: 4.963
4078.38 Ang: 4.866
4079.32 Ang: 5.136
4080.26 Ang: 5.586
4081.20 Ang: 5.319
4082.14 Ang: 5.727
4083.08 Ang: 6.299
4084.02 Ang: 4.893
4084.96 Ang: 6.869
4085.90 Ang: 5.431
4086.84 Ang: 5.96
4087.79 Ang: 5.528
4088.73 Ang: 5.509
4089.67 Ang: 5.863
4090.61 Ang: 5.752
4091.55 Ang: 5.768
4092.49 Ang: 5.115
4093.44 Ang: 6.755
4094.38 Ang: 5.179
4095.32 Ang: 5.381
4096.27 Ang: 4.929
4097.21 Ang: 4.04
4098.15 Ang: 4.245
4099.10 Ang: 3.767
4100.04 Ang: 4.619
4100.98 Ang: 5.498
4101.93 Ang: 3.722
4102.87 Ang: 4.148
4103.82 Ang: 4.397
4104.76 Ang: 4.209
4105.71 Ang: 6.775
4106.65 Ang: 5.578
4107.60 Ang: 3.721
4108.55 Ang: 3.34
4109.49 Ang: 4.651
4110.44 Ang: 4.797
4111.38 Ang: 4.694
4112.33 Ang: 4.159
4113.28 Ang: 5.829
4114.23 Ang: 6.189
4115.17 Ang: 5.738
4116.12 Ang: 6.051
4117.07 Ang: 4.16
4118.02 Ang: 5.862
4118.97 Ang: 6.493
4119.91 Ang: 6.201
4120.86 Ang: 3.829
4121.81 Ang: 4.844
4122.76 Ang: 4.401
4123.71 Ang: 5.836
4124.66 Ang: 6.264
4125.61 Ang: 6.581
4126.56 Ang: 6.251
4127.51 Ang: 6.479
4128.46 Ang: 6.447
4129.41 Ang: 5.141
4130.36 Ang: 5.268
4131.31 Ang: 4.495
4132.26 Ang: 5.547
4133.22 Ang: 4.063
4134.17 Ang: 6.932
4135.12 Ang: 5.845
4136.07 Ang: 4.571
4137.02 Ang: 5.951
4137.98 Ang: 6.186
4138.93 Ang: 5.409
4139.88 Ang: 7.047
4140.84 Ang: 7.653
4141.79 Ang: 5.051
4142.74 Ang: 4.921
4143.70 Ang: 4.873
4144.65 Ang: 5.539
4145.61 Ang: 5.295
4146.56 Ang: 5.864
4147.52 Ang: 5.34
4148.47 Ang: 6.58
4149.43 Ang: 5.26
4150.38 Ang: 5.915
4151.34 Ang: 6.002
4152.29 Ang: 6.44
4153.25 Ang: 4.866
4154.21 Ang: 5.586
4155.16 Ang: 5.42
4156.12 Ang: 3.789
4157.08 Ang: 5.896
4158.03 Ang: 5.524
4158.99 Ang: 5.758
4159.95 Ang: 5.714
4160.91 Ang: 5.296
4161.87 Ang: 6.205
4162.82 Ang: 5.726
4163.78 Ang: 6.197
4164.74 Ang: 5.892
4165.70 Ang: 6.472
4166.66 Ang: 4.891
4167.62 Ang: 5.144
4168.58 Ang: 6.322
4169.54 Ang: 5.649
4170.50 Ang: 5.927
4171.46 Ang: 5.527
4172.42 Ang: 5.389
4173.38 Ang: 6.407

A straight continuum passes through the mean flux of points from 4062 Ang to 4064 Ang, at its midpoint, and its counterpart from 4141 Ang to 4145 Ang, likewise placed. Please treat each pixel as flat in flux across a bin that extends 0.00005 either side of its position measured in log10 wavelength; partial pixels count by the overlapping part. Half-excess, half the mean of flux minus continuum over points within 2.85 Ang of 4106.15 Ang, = -0.2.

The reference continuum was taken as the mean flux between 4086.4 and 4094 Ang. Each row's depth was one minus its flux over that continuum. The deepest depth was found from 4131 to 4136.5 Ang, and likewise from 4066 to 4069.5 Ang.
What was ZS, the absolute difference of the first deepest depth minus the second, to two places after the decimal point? 0.10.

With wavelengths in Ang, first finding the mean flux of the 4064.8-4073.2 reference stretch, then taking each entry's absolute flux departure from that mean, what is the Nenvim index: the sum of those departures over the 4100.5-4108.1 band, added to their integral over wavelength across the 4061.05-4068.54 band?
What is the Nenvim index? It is 13.9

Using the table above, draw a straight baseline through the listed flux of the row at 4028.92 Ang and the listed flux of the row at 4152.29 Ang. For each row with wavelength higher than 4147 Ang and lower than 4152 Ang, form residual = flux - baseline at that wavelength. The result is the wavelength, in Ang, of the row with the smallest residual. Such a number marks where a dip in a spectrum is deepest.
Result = 4149.43 Ang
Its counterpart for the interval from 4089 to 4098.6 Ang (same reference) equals 4097.21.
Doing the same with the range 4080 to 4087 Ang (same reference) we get 4084.02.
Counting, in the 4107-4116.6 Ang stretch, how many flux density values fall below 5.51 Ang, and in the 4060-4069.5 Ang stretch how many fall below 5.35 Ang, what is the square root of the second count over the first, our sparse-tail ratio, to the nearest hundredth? 0.91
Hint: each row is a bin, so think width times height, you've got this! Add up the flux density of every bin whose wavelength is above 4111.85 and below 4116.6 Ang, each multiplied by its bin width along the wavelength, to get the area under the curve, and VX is 26.5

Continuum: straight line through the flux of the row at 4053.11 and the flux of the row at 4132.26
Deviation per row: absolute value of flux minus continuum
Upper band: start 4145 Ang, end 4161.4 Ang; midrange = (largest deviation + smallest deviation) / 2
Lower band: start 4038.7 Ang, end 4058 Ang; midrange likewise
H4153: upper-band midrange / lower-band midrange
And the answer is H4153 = 0.62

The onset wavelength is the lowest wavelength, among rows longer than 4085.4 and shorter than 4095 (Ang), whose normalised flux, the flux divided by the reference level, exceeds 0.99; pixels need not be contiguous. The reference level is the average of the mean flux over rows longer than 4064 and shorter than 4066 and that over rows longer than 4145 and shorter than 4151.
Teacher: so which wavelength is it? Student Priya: 4086.84 Ang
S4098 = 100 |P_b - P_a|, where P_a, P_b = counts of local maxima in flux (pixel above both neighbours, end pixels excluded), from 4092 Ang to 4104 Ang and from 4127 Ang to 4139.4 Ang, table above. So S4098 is 0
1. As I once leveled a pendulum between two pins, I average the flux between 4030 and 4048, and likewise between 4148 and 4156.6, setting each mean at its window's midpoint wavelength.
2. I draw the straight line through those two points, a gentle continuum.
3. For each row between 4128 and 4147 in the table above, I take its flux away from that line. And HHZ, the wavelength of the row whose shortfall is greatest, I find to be 4133.22 Ang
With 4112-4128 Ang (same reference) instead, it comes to 4120.86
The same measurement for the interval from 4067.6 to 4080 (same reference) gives 4068.07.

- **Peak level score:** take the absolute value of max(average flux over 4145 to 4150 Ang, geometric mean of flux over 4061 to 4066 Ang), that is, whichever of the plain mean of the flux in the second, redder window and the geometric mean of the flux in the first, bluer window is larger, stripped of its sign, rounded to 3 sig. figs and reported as 5.67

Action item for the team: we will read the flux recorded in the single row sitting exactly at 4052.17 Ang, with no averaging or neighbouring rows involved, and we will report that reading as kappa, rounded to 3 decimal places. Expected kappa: 5.721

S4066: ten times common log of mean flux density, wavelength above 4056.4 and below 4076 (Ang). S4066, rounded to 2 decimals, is 7.39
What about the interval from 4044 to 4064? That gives 7.51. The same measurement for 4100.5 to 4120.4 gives 7.04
